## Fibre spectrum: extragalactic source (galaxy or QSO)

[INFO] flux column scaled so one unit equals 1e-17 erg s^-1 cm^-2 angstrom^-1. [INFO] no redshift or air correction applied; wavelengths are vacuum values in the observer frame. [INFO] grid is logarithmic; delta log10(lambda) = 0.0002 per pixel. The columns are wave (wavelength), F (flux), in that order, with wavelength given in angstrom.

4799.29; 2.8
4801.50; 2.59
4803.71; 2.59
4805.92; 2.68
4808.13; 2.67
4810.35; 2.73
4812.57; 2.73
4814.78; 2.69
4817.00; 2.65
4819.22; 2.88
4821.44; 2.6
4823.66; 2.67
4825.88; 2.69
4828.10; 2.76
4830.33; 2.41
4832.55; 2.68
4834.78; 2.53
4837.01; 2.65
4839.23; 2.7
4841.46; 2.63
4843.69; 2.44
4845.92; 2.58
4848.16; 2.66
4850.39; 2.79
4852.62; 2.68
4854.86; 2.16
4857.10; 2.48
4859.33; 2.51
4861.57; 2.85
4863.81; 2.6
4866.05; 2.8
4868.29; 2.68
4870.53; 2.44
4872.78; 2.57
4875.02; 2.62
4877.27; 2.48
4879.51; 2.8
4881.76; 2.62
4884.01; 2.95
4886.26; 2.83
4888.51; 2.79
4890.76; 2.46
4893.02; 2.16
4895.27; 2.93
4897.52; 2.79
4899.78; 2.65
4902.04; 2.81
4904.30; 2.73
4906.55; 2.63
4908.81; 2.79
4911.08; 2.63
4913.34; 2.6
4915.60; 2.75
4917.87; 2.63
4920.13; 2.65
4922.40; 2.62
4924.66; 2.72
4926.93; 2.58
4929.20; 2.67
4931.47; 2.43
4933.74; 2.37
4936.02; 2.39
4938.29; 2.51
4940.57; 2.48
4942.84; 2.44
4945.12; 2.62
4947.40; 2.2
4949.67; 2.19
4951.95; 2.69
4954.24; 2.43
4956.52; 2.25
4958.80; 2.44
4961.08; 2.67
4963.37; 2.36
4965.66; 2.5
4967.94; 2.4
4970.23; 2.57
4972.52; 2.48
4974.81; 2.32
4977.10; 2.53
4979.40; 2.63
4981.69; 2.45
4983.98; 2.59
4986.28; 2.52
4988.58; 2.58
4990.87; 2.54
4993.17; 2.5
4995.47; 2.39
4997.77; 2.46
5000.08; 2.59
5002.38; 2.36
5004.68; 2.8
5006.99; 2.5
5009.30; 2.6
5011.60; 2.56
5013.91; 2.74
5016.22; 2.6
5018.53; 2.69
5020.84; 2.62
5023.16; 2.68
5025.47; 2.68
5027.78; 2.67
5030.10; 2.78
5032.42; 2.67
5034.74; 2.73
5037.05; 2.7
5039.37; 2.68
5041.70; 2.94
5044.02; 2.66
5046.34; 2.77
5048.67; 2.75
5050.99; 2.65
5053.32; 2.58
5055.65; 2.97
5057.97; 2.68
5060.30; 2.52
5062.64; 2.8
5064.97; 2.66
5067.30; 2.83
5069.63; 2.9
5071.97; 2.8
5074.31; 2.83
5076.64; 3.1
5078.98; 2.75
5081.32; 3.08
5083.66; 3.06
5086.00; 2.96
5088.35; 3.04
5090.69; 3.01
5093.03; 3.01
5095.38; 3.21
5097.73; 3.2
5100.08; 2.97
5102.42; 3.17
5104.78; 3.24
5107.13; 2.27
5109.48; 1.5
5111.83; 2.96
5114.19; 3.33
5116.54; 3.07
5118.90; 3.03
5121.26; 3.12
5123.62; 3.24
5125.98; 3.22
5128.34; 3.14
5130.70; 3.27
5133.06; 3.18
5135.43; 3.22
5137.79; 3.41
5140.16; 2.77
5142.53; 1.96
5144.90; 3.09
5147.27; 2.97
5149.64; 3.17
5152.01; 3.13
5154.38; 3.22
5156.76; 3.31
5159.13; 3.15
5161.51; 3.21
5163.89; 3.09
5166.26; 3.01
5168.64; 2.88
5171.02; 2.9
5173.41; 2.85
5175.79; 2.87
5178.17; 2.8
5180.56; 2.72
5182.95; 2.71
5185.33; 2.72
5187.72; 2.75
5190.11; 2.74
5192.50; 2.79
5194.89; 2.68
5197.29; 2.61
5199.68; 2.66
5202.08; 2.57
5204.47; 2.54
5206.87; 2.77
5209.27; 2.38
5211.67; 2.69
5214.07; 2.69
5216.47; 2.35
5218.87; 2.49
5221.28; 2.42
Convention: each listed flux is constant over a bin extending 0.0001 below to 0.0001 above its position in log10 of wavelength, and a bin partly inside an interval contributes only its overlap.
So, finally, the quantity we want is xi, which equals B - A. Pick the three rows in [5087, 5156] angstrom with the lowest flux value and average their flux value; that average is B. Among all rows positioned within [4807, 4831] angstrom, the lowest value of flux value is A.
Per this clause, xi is -0.50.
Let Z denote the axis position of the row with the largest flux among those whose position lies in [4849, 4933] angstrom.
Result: 4884.01 angstrom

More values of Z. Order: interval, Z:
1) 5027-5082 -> 5076.64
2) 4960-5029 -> 5004.68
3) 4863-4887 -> 4884.01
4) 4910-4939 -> 4915.60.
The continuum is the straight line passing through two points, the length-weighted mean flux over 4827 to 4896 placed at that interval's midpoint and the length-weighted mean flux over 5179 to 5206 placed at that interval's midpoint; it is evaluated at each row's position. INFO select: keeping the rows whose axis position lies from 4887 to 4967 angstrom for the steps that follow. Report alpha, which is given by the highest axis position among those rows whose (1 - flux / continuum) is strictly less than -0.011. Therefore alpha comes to 4961.08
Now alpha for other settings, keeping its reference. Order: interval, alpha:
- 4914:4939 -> 4929.20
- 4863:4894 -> 4888.51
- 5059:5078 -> 5076.64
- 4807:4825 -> 4823.66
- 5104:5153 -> 5152.01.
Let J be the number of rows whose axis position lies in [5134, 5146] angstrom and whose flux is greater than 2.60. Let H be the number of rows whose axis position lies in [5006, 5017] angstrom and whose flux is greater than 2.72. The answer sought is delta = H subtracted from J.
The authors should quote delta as 3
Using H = 1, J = 4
